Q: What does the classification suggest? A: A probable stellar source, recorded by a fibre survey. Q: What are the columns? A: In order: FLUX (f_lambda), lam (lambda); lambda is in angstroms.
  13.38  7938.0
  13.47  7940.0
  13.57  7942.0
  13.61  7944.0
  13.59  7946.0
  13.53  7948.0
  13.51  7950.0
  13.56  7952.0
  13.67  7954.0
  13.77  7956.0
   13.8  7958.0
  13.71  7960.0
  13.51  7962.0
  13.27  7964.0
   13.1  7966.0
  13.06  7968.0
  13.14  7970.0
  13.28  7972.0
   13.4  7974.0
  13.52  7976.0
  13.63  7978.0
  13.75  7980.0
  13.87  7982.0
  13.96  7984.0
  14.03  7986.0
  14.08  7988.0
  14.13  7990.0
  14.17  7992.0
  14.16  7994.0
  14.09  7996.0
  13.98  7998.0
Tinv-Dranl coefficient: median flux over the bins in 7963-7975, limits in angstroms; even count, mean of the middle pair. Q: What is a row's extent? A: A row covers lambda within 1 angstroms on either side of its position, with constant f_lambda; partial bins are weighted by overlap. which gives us 13.2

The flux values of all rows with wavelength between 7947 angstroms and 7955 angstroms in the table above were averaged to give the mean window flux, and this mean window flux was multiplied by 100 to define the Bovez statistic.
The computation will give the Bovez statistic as 1357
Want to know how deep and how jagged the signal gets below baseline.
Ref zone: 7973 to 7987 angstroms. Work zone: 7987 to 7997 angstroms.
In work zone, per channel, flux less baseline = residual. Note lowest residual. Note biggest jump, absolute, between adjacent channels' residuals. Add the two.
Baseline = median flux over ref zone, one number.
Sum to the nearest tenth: 0.4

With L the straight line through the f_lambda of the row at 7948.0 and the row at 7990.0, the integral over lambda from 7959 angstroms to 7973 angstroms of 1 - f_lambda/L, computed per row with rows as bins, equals 0.50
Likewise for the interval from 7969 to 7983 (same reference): 0.42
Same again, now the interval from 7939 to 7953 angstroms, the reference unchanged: -0.05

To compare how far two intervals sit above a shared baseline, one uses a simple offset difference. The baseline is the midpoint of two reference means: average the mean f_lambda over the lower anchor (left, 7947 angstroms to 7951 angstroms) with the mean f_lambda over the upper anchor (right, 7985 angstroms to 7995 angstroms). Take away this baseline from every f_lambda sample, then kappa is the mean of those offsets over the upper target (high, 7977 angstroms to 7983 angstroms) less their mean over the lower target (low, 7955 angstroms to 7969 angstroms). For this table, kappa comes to 0.29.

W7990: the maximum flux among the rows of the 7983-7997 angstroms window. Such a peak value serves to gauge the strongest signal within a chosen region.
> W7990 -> 14.17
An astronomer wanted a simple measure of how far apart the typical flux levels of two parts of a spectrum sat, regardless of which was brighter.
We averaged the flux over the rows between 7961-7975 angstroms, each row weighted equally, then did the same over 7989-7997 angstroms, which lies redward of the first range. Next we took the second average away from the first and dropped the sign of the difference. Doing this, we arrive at 0.89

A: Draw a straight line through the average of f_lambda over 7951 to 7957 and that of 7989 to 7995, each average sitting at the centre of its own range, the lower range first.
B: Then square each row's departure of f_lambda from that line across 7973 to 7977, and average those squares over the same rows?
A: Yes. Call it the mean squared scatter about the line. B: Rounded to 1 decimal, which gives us 0.2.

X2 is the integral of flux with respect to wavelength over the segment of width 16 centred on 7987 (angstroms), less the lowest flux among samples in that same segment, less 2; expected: 209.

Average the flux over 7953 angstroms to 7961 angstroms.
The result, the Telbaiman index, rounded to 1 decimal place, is 13.7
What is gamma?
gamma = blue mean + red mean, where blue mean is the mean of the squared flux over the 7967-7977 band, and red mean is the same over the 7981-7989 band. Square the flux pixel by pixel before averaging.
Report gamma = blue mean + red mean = 372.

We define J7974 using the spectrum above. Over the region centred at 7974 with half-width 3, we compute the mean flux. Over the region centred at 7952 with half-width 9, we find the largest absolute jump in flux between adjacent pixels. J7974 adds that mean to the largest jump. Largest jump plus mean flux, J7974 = 13.51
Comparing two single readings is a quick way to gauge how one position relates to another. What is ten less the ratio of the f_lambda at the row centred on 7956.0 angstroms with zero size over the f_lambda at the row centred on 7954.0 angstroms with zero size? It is 8.99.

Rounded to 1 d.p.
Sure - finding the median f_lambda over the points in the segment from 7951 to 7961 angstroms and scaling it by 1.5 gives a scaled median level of 20.6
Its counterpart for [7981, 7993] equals 21.1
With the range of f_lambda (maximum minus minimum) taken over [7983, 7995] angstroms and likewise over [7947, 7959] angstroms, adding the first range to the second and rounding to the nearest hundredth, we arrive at 0.50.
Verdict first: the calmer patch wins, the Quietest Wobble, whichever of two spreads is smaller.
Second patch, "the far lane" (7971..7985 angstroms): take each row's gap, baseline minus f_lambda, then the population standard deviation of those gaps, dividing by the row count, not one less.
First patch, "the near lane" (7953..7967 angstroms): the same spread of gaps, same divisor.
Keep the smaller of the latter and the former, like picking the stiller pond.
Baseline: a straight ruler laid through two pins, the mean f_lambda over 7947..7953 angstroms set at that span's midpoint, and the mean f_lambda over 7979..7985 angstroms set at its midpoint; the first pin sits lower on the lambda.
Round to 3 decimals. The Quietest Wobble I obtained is 0.189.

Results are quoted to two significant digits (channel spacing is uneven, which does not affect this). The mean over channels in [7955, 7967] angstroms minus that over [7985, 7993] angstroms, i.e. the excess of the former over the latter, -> -0.58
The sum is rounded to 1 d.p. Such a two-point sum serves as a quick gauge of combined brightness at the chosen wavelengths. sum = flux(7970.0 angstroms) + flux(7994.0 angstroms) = 27.3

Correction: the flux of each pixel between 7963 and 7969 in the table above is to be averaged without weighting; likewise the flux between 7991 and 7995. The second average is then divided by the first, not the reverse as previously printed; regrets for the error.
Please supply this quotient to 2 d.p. 1.08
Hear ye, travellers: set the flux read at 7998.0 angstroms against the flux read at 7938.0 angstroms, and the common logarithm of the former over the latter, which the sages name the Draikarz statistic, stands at 0.019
